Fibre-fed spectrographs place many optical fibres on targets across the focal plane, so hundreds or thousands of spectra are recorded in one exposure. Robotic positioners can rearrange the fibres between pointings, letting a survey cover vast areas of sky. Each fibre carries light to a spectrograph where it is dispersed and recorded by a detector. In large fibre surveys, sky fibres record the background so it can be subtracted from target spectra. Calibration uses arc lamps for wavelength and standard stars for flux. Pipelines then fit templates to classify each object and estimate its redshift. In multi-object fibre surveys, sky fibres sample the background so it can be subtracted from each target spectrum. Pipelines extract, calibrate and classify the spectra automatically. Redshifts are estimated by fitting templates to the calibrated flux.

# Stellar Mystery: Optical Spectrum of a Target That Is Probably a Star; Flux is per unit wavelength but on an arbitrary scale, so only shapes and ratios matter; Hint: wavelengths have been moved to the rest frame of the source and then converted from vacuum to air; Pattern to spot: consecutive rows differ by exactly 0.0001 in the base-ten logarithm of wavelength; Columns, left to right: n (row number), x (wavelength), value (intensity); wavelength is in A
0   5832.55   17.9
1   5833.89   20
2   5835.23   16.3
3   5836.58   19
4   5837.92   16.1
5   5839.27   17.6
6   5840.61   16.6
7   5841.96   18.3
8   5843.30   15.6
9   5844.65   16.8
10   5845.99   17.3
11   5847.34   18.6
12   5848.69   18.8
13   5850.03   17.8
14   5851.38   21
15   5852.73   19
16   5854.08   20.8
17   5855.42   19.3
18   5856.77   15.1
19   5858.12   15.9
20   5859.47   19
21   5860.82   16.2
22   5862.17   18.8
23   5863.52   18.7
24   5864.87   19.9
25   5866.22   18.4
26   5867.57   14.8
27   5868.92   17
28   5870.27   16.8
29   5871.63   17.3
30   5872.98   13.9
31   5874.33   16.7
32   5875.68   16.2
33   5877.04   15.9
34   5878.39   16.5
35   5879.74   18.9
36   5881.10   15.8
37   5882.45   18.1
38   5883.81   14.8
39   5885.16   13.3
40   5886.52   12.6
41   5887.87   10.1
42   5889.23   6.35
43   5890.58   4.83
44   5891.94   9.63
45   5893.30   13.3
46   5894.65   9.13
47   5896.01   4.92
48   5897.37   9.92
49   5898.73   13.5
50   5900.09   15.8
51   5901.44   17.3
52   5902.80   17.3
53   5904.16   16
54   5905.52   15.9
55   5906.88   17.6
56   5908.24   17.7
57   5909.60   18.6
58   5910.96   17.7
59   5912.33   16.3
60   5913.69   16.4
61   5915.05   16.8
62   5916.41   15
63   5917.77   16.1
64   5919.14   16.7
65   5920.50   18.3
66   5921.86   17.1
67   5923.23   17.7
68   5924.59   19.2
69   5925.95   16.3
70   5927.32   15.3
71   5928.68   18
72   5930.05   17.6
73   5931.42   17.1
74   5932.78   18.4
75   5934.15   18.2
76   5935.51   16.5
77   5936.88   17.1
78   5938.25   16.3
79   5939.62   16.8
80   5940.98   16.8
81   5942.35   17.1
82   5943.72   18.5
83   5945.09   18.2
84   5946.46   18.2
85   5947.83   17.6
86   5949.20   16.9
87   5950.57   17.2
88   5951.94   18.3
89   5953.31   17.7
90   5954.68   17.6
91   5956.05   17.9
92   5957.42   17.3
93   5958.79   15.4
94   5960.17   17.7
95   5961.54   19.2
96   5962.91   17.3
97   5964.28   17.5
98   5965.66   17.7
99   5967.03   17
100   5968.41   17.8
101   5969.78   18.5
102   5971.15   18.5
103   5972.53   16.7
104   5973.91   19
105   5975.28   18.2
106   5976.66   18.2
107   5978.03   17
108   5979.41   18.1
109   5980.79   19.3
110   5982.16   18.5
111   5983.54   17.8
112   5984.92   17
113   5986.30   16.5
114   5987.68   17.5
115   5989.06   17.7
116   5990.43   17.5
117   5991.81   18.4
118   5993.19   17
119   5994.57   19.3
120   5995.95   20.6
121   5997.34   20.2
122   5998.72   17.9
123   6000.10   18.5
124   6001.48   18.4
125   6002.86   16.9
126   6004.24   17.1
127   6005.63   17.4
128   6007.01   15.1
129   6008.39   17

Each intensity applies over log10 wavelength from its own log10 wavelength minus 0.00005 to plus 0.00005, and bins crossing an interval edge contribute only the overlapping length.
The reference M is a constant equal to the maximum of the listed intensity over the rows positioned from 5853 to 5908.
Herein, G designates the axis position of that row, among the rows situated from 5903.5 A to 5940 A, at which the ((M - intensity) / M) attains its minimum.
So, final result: 5924.59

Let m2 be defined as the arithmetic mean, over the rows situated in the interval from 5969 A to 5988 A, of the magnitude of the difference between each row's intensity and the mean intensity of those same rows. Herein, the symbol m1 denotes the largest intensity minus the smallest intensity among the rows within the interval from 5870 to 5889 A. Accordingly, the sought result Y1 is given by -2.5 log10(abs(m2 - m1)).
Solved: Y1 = -2.3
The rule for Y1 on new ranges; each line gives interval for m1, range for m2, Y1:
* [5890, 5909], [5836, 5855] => -2.7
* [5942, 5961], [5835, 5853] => -0.7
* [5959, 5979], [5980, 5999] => -0.4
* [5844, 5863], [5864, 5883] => -1.7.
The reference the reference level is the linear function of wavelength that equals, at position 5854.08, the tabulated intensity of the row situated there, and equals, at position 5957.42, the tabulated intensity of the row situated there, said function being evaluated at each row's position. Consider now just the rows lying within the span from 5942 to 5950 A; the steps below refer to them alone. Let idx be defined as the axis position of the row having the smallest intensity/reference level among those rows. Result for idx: 5942.35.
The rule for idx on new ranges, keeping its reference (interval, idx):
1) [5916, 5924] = 5916.41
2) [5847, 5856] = 5850.03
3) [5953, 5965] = 5958.79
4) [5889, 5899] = 5890.58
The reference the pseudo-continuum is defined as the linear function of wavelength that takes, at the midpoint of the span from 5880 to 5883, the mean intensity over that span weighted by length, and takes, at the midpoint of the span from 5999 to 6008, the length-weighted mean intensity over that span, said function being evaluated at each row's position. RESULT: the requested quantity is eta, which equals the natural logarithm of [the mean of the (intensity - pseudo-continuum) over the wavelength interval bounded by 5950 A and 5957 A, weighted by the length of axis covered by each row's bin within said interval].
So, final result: -0.7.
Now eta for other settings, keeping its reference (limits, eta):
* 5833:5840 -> -0.4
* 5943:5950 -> -0.4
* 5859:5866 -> 0.3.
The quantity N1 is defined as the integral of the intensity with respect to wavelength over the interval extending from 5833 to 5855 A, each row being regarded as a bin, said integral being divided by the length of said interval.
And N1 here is 18.1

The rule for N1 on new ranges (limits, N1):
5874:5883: 16.9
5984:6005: 18.0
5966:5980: 17.9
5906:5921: 17.0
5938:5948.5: 17.5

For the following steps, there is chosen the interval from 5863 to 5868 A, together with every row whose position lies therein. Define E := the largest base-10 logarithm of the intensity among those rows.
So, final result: 1.30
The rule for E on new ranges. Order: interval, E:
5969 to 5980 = 1.28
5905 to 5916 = 1.27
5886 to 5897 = 1.12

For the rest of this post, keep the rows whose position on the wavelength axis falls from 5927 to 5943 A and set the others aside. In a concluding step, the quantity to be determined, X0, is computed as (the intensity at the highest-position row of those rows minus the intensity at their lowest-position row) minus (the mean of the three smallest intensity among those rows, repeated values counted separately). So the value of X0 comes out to -14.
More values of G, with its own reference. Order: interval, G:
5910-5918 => 5910.96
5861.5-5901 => 5864.87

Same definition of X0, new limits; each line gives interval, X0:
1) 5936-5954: -16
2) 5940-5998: -13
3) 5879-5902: -7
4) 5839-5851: -16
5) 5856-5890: -18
